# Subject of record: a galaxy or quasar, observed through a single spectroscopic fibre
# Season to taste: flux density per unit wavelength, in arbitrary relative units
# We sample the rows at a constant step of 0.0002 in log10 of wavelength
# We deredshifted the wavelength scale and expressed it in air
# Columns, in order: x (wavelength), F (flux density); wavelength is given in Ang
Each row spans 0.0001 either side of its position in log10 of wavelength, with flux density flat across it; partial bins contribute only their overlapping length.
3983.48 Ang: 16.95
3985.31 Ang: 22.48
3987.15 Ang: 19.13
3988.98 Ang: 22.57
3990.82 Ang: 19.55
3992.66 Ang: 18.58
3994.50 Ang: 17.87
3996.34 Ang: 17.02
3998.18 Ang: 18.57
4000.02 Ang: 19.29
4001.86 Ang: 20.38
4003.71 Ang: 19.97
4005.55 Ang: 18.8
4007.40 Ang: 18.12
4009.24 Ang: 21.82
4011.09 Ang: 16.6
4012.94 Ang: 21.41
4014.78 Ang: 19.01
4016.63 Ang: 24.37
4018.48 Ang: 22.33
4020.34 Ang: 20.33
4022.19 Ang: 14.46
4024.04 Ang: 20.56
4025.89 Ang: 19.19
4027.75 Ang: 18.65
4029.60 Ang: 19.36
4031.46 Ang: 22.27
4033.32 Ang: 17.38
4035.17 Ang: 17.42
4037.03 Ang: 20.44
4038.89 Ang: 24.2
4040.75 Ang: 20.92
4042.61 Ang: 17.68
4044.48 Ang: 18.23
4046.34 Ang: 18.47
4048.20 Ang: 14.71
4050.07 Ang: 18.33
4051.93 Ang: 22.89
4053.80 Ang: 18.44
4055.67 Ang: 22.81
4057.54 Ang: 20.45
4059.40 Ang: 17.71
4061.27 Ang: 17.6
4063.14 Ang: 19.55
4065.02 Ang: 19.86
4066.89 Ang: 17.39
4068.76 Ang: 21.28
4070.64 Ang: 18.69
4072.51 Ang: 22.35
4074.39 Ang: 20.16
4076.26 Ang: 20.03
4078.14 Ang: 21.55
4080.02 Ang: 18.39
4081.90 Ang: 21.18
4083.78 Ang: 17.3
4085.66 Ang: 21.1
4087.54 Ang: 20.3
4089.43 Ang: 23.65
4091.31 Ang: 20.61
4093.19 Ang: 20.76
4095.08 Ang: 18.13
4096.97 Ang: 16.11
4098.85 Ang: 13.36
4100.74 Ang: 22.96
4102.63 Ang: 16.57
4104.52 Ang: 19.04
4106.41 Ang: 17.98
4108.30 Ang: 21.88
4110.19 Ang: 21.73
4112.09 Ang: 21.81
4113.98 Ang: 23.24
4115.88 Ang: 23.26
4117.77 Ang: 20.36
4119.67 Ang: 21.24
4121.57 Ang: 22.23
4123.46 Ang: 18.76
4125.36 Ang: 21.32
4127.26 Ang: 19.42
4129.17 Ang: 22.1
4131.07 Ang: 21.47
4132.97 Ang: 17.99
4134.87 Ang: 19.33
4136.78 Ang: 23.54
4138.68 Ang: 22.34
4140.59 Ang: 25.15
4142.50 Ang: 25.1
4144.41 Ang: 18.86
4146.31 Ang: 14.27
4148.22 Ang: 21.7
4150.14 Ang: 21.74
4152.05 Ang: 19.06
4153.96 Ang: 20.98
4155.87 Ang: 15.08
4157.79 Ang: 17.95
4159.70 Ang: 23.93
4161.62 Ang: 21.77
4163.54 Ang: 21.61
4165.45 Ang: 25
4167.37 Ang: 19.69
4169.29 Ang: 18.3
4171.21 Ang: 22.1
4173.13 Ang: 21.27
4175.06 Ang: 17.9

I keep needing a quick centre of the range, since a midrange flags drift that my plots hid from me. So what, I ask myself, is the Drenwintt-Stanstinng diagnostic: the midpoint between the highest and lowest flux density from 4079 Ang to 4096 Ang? 20.5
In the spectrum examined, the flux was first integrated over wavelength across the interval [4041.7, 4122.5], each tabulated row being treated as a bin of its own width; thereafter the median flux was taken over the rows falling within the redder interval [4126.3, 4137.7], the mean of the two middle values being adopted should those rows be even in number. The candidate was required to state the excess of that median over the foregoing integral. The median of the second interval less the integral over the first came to -1580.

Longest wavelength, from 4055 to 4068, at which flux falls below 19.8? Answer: 4066.89 Ang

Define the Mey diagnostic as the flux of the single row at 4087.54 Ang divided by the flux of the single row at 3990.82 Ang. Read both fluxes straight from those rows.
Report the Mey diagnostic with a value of 1.04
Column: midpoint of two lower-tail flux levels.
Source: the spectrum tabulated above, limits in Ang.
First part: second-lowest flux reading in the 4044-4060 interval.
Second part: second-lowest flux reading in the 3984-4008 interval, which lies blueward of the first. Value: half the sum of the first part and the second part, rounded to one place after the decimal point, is 17.8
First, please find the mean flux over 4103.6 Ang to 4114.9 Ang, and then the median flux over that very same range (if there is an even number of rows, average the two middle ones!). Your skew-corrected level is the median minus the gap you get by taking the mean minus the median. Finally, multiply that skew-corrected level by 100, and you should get 2259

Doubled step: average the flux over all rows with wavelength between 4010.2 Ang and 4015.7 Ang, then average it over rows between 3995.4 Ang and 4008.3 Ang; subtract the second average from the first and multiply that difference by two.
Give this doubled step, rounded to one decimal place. 0.3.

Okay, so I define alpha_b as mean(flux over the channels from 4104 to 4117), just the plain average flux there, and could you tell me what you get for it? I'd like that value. 21.3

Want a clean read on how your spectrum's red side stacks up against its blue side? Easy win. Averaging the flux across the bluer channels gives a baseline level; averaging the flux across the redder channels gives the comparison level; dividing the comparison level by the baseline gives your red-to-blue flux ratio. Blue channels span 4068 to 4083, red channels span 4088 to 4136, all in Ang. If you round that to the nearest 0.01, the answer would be 0.99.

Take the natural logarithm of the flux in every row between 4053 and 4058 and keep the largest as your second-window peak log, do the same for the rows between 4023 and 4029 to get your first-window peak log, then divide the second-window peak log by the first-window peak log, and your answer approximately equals 1.03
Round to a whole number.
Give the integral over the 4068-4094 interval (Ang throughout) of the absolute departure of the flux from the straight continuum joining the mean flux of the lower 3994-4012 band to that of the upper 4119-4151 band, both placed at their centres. 33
